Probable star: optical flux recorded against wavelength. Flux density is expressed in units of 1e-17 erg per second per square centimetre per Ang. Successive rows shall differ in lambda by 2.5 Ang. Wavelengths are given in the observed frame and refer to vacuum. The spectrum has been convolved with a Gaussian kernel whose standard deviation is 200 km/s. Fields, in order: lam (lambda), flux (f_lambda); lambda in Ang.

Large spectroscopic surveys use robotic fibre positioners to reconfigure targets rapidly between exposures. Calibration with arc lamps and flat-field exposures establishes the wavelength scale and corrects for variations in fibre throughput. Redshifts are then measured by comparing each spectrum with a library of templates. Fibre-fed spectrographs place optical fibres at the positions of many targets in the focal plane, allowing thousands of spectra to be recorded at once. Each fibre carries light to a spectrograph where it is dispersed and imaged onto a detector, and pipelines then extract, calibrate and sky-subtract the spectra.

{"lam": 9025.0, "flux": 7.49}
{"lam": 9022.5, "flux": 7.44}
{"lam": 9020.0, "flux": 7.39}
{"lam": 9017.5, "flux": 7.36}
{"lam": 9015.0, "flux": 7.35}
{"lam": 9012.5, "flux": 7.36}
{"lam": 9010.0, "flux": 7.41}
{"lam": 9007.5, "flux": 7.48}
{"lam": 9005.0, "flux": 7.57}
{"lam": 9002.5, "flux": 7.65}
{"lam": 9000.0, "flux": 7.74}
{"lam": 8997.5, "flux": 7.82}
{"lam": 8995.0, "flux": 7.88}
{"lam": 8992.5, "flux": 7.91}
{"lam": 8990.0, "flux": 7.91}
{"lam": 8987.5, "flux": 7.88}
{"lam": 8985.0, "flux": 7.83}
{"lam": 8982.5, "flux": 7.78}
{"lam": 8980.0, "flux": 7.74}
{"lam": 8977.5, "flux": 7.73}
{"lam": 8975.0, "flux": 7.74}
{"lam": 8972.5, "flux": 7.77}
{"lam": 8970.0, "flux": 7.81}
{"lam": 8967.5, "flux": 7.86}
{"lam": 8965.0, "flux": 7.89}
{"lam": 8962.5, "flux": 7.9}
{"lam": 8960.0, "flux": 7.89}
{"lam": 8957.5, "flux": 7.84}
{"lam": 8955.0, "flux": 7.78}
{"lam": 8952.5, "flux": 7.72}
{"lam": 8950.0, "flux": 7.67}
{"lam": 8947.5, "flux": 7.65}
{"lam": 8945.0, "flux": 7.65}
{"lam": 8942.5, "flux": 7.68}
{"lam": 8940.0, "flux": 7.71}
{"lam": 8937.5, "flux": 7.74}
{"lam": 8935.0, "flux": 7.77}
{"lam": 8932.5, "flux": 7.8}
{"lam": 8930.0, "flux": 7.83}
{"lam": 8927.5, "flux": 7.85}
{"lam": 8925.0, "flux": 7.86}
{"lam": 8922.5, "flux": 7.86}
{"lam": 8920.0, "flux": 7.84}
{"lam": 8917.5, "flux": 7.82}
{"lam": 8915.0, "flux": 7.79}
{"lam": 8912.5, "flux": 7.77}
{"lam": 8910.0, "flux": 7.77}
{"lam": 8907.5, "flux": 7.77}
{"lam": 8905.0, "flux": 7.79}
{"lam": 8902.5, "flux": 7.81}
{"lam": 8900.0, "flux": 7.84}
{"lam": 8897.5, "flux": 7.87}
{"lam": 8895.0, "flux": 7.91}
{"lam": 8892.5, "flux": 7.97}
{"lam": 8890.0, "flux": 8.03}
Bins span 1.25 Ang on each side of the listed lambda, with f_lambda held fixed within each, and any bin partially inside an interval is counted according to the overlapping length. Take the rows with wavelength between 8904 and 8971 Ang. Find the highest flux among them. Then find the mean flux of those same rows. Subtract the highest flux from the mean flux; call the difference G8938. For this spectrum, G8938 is -0.111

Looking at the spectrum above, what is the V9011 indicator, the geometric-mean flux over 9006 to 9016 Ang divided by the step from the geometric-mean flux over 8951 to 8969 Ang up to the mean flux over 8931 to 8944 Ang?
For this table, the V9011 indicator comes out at -74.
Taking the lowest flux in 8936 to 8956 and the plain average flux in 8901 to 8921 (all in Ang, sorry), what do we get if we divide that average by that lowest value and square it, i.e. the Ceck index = 1.04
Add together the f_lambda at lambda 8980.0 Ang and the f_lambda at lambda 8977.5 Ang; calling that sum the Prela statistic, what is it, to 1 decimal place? 15.5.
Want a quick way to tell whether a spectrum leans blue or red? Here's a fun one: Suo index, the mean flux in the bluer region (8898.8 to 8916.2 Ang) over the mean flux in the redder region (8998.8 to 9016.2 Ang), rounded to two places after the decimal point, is 1.04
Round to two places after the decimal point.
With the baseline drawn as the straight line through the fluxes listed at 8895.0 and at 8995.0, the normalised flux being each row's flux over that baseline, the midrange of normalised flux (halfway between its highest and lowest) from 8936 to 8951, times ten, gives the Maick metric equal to 9.75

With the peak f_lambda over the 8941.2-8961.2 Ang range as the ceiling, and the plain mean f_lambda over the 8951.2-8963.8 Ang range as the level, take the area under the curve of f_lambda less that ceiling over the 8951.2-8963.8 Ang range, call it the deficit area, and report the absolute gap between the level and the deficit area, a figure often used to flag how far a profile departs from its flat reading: 8.6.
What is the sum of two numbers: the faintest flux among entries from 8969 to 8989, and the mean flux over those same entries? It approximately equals 15.5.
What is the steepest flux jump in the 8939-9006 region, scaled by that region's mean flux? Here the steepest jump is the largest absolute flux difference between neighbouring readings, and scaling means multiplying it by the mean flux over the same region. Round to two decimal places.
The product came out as 0.70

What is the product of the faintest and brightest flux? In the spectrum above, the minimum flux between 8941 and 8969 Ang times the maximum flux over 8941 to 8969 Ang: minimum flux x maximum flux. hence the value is 60.4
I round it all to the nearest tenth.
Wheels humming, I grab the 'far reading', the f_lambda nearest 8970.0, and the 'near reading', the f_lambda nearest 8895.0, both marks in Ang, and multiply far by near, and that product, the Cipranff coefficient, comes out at 61.8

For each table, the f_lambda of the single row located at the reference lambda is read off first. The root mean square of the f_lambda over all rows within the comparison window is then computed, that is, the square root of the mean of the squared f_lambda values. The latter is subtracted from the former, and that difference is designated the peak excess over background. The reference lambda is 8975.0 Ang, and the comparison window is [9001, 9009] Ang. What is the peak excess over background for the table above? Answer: 0.17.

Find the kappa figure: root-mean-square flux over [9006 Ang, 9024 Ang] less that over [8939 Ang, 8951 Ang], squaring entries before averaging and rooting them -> -0.27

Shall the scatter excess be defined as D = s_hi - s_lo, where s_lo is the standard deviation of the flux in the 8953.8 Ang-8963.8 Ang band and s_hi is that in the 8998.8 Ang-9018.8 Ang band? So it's 0.09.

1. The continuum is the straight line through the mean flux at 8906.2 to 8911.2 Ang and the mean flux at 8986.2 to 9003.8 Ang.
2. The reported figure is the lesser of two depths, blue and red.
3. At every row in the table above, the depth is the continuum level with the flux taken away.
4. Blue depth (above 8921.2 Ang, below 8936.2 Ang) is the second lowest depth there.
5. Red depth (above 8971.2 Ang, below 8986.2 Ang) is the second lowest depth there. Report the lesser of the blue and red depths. -0.08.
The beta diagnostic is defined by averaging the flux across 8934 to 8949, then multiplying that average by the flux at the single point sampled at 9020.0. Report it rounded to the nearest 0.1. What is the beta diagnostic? 56.9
